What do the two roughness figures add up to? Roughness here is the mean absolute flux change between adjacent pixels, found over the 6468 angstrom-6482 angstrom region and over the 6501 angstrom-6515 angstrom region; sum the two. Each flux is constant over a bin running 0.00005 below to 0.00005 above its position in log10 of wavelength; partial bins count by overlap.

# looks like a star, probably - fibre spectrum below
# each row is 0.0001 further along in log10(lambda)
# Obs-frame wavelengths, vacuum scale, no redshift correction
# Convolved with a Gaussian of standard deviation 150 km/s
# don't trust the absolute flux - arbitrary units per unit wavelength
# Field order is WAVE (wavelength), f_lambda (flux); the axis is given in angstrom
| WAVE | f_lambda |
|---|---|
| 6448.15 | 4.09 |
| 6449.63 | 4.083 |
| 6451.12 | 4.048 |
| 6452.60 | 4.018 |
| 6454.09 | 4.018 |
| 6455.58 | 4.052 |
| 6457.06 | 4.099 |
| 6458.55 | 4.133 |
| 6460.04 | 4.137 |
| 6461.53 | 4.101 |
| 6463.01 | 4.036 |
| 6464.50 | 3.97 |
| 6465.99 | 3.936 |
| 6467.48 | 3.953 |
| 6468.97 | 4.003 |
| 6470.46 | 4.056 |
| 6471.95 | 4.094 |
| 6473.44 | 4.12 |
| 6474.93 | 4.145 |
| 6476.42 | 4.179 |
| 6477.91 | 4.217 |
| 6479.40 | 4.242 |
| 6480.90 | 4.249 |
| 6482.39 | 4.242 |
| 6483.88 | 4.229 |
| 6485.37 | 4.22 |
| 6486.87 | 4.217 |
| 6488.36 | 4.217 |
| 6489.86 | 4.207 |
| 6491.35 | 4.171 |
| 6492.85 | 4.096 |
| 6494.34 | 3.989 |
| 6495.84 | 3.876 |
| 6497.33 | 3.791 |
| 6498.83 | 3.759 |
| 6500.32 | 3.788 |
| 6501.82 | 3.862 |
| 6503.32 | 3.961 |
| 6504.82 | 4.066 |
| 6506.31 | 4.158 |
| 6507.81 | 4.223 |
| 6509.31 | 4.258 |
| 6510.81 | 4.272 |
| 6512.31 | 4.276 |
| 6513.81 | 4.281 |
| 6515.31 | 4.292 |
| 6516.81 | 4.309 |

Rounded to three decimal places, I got 0.083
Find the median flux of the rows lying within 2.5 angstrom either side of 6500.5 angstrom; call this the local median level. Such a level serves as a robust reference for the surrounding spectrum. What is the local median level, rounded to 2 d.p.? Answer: 3.79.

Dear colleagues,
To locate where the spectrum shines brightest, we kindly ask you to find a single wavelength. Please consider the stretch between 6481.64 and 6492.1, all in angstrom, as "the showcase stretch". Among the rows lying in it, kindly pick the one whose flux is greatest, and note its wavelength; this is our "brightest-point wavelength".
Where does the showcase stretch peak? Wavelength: 6482.39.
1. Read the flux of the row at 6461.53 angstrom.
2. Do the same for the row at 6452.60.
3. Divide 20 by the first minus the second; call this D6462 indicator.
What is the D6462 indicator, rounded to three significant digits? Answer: 241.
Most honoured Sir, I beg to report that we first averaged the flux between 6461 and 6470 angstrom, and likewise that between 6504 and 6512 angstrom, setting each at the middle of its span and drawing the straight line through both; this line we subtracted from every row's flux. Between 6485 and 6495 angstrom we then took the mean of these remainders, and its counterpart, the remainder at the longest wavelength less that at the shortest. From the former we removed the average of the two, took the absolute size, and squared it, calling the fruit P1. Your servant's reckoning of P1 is 0.025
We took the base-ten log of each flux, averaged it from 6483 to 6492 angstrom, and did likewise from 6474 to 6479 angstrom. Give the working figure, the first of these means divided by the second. 1.00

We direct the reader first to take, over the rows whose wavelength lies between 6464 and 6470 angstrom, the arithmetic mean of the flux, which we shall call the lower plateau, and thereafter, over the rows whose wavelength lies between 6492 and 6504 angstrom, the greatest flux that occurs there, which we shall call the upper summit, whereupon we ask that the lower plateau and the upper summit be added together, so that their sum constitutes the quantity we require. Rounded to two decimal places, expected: 8.06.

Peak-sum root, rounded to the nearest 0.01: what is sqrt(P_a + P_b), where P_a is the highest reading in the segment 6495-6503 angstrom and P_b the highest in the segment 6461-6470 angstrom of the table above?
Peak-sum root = 2.82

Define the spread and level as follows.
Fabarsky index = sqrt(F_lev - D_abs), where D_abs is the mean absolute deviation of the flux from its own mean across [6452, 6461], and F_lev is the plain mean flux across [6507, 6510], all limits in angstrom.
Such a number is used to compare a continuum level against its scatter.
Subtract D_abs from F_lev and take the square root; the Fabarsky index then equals 2.05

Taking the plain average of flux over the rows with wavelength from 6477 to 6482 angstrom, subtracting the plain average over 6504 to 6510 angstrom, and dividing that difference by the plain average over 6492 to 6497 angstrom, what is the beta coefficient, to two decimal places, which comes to 0.01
